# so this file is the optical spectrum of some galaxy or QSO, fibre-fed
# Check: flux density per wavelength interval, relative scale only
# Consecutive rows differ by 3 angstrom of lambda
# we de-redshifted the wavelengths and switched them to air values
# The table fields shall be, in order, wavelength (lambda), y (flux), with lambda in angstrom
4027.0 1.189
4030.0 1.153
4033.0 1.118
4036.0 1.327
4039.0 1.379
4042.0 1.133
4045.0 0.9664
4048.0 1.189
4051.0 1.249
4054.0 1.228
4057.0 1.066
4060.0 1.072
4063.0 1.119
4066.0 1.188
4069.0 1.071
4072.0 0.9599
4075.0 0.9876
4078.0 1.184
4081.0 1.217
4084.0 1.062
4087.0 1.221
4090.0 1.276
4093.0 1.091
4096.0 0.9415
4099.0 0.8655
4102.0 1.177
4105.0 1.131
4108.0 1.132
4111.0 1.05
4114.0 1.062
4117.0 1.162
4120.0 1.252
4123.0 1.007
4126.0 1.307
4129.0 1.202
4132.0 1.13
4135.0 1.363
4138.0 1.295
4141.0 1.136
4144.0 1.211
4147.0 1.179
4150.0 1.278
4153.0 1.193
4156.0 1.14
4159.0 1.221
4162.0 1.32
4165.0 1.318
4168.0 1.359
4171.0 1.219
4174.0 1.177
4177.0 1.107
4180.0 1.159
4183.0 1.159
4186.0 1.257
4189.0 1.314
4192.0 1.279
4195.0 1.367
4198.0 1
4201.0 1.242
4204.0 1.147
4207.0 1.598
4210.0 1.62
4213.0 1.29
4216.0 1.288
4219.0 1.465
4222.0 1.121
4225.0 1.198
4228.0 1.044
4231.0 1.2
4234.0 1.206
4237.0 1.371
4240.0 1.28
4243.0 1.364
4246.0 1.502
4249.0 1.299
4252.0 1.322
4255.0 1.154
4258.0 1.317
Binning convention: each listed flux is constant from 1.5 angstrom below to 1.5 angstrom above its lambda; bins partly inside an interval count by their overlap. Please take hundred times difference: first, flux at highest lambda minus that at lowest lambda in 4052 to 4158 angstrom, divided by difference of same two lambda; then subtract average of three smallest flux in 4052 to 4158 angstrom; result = -92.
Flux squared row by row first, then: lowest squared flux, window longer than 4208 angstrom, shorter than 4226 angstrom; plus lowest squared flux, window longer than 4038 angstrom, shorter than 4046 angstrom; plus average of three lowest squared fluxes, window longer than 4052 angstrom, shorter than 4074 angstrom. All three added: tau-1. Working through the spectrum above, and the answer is 3.3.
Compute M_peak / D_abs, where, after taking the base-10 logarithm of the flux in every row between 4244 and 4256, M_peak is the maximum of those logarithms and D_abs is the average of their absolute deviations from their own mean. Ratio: 5.8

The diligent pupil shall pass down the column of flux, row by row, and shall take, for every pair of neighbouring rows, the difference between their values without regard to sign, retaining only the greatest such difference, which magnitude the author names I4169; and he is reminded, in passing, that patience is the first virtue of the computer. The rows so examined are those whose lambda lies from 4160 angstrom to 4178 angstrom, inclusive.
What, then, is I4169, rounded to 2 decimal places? 0.14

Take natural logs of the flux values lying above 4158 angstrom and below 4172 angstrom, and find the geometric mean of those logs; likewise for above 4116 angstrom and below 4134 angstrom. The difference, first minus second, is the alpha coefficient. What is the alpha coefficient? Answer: 0.14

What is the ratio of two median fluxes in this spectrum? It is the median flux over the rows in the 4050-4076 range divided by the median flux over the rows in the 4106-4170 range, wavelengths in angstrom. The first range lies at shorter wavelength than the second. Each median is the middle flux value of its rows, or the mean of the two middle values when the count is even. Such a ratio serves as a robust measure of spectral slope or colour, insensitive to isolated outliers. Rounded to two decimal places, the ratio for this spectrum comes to 0.89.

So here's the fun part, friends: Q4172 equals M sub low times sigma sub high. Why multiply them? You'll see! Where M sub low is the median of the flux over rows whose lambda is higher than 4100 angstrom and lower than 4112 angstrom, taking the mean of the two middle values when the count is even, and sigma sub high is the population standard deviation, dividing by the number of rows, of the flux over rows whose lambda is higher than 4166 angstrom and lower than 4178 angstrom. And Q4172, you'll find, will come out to 0.10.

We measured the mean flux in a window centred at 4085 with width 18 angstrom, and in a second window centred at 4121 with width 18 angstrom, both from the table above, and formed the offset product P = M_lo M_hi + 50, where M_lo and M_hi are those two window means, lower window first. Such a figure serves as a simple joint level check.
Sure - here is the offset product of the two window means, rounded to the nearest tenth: 51.4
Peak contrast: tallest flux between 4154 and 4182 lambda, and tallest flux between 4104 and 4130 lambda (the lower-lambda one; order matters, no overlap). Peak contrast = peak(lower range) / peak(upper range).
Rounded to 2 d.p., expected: 0.96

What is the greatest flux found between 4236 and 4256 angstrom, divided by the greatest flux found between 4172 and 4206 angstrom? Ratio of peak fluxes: 1.10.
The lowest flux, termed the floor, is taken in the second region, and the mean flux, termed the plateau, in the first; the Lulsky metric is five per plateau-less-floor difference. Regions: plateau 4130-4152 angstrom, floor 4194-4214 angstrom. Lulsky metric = 22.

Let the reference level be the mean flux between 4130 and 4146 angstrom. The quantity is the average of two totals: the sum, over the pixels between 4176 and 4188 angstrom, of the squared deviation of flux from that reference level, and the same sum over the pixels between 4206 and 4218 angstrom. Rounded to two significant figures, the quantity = 0.16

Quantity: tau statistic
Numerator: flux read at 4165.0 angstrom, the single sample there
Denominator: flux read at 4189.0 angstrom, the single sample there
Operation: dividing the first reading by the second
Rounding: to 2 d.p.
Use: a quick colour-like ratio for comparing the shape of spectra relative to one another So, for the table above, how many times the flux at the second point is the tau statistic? 1.00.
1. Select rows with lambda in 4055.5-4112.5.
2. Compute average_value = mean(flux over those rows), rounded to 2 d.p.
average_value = 1.10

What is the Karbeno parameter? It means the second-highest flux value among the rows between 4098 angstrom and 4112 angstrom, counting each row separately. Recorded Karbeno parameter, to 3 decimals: 1.132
